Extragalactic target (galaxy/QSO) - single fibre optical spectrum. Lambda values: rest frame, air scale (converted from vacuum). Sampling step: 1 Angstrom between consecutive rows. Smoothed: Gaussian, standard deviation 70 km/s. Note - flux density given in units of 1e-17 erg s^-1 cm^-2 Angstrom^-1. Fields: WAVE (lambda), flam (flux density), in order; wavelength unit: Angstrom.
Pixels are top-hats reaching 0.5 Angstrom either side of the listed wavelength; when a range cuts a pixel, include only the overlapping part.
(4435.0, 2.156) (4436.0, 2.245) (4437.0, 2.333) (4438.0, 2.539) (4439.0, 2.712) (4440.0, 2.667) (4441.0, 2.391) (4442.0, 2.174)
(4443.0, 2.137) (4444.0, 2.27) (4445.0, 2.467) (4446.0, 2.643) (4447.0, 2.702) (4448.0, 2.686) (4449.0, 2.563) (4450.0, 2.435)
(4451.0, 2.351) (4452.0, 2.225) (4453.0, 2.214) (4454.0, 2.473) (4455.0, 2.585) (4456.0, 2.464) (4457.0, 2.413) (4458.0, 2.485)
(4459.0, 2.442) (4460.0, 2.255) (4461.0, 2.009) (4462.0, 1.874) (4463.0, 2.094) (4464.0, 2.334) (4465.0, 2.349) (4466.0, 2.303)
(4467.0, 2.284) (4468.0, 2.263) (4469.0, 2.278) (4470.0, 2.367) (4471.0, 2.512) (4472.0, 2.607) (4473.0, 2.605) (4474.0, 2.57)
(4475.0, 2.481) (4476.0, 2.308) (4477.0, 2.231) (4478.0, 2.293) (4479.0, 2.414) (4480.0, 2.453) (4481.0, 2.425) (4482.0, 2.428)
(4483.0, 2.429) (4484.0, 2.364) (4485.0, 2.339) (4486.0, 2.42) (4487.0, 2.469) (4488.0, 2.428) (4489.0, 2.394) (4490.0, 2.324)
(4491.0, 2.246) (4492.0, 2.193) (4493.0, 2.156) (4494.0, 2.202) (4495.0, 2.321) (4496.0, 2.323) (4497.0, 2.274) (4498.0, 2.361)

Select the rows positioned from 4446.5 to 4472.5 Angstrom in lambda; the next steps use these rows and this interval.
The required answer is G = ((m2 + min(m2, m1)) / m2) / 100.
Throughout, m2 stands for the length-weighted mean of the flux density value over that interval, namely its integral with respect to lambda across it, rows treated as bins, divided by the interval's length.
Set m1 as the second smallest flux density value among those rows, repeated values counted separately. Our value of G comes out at 0.0185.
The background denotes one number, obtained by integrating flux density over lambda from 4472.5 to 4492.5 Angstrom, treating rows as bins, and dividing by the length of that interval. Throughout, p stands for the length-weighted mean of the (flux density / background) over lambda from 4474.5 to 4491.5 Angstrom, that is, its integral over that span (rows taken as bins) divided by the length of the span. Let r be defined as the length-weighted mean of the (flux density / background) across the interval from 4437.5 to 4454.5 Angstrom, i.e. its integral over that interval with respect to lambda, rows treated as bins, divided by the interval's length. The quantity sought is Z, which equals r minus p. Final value 0.030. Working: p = 1.00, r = 1.02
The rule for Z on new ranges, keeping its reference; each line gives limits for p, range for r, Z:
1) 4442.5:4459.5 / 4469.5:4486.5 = -0.008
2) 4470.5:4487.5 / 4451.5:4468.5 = -0.056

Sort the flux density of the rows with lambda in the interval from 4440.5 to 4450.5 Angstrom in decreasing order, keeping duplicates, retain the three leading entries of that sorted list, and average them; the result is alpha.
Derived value 2.68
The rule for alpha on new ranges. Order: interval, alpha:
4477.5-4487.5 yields 2.45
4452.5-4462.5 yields 2.51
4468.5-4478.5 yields 2.59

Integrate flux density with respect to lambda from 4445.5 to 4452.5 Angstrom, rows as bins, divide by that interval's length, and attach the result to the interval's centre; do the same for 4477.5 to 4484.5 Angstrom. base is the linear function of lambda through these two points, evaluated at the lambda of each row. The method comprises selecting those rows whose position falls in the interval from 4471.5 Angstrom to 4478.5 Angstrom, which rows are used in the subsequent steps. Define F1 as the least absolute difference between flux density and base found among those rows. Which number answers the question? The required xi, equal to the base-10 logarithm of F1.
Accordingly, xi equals -1.23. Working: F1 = 0.06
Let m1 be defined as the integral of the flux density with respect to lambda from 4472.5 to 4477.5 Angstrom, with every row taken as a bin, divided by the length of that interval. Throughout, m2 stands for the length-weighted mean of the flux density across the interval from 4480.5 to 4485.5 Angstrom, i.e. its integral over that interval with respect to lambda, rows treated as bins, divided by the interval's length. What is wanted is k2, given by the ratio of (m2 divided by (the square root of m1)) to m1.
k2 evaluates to 0.63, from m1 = 2.44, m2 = 2.40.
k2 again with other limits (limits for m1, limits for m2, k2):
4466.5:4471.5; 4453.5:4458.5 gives 0.69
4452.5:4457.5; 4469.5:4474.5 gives 0.67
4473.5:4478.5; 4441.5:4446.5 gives 0.64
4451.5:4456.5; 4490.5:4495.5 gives 0.60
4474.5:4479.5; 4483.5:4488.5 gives 0.67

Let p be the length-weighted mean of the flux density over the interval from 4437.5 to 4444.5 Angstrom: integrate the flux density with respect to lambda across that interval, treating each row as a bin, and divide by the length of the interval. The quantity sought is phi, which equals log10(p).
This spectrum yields 0.383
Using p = 2.41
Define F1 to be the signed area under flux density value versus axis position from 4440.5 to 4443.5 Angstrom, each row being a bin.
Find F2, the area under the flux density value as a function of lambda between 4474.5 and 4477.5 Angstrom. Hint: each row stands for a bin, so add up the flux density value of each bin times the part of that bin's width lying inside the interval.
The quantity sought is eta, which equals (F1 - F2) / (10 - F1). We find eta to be -0.10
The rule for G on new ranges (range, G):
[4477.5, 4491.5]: 0.0196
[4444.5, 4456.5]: 0.0190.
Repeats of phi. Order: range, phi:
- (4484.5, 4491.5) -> 0.376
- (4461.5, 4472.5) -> 0.361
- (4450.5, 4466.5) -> 0.363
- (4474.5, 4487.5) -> 0.378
